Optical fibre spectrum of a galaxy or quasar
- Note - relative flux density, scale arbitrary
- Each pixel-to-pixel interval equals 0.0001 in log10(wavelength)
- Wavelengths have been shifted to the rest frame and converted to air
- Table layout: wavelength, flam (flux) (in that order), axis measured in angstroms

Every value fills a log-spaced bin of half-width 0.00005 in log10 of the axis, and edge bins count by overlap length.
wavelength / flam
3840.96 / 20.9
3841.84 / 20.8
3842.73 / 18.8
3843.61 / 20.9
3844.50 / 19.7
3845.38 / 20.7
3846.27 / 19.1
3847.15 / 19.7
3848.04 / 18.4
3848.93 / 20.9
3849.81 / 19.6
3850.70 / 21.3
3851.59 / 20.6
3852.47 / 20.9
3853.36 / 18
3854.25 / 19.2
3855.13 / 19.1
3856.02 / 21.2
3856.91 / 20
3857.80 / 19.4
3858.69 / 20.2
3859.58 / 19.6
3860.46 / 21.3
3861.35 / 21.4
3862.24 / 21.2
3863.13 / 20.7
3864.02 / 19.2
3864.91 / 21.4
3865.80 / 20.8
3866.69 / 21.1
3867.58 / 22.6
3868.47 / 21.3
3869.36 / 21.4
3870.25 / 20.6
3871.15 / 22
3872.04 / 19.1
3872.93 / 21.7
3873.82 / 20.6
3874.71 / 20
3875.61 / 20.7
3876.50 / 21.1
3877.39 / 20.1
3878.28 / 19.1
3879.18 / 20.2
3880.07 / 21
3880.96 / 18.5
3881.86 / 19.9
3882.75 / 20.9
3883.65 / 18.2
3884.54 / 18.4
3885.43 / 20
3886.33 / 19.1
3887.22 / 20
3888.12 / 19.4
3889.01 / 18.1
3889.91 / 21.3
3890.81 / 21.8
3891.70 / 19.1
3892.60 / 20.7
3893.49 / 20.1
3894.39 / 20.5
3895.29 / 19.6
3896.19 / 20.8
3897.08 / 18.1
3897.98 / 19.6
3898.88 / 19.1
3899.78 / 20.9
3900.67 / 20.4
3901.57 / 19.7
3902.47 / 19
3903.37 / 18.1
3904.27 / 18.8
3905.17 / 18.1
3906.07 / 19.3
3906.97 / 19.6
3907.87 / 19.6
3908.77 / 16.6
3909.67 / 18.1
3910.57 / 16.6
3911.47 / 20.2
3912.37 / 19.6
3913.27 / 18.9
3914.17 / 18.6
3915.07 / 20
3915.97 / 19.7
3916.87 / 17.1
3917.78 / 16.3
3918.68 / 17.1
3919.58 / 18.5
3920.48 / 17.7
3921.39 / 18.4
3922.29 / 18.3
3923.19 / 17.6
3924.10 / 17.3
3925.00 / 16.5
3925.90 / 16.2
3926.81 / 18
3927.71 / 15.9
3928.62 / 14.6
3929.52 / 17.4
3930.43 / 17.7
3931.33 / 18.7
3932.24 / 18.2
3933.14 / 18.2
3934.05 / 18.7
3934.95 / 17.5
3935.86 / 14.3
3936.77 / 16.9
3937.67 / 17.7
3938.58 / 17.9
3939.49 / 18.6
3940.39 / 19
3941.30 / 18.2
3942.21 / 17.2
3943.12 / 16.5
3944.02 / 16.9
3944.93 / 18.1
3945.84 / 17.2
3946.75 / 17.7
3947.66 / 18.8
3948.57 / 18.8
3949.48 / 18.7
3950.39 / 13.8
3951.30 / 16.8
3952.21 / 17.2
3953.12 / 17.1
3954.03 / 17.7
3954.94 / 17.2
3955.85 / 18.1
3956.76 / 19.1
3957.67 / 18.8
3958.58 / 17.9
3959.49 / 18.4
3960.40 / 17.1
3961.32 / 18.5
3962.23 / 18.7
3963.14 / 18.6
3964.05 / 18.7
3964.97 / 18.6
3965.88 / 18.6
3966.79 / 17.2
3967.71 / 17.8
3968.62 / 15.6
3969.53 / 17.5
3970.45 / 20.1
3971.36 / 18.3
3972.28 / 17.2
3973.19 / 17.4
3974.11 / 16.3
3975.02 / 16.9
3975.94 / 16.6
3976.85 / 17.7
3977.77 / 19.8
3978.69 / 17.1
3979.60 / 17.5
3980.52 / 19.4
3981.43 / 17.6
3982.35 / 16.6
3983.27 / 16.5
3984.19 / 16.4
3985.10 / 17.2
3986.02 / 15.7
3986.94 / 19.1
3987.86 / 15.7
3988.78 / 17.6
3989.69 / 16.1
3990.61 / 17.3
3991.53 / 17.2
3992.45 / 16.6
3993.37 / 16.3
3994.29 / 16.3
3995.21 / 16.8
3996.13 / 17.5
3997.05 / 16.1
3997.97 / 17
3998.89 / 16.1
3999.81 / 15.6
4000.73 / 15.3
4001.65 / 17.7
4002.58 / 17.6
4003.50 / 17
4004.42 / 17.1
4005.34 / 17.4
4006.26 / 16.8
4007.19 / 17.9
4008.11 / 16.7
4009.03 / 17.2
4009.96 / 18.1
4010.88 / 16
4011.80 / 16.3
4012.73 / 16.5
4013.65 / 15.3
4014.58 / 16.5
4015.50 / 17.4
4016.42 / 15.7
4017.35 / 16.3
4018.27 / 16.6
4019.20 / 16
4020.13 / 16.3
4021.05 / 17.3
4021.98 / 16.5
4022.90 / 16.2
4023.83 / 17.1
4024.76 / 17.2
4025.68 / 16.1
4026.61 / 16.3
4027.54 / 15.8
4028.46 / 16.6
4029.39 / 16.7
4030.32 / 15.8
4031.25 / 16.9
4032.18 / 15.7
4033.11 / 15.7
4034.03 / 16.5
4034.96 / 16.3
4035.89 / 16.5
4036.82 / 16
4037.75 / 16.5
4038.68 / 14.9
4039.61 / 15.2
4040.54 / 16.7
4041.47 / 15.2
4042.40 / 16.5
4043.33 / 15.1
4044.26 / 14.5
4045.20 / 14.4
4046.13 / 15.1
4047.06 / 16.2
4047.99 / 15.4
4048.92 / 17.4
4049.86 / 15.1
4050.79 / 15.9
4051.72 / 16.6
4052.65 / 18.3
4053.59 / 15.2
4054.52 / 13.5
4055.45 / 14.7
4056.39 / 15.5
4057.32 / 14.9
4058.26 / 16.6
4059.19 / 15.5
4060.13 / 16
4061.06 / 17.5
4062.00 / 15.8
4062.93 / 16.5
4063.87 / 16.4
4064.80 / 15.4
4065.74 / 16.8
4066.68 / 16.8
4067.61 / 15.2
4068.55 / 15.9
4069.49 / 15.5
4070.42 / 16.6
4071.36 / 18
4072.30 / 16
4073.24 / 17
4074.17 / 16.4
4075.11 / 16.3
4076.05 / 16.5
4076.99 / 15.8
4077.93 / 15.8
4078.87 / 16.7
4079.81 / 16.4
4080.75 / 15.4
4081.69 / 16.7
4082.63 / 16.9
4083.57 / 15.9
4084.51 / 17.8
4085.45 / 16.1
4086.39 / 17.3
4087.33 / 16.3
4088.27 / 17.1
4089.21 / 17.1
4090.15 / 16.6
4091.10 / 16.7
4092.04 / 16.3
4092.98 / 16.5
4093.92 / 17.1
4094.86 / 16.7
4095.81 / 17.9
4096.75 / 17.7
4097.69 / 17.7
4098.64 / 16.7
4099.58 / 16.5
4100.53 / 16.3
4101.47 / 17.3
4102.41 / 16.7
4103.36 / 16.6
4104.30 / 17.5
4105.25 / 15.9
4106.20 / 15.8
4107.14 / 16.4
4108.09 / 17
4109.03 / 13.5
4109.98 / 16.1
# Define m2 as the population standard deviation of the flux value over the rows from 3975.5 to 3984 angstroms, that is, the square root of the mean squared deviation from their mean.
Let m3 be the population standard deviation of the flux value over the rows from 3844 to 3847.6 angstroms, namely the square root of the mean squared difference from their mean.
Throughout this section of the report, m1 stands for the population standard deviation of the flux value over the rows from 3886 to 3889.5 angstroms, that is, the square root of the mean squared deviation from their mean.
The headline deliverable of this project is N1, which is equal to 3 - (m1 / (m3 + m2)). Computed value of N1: 2.60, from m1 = 0.69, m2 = 1.1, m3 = 0.6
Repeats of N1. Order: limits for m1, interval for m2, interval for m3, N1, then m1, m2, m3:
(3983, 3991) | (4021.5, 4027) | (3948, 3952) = 2.58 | 1.03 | 0.4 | 2.0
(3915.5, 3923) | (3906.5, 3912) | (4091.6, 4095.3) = 2.43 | 0.99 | 1.5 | 0.3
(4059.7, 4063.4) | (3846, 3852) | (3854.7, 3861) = 2.63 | 0.66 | 1.0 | 0.8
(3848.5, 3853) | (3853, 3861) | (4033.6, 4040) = 2.64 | 0.57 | 1.0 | 0.6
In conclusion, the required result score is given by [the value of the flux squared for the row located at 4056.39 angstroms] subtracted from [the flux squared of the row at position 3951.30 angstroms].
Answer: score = 42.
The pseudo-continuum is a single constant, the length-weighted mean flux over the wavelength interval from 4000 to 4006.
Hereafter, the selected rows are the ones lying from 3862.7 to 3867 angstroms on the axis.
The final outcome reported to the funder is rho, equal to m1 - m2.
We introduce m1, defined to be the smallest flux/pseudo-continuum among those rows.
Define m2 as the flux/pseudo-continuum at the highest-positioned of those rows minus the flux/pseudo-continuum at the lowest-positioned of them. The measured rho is 1.11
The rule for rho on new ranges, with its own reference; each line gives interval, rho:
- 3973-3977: 0.94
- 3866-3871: 1.24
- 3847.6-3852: 0.96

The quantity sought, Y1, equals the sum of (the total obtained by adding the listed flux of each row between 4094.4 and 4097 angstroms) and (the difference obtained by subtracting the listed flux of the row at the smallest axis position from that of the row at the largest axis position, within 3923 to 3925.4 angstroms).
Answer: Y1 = 51.2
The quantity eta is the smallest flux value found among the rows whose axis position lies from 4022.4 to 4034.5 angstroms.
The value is 15.7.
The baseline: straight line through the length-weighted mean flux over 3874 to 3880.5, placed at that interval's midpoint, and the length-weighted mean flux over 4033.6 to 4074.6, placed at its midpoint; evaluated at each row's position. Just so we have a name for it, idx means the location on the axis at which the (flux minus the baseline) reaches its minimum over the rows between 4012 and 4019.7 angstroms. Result 4013.65 angstroms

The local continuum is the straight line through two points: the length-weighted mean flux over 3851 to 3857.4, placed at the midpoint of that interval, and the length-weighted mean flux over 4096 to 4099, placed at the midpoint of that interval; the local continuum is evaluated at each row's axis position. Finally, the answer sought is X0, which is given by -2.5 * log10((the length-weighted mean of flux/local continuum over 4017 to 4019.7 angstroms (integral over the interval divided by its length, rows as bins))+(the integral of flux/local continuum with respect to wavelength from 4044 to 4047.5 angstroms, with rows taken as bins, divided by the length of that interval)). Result -0.595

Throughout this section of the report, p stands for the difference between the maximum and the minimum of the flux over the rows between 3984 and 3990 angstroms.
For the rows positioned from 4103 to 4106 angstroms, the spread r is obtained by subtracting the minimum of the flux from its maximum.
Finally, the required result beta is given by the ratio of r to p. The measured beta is 0.5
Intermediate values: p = 3.4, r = 1.60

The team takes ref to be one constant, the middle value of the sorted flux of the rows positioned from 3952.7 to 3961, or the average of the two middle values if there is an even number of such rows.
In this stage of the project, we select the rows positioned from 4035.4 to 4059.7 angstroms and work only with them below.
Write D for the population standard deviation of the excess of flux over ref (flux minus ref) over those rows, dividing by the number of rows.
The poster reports 1.02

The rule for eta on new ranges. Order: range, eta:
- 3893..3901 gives 18.1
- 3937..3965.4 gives 13.8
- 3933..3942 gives 14.3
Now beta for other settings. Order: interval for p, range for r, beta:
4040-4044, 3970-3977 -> 2.4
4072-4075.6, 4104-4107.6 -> 1.7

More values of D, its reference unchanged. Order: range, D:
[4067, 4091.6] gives 0.68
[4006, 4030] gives 0.64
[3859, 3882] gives 0.97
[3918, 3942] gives 1.16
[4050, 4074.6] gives 1.02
